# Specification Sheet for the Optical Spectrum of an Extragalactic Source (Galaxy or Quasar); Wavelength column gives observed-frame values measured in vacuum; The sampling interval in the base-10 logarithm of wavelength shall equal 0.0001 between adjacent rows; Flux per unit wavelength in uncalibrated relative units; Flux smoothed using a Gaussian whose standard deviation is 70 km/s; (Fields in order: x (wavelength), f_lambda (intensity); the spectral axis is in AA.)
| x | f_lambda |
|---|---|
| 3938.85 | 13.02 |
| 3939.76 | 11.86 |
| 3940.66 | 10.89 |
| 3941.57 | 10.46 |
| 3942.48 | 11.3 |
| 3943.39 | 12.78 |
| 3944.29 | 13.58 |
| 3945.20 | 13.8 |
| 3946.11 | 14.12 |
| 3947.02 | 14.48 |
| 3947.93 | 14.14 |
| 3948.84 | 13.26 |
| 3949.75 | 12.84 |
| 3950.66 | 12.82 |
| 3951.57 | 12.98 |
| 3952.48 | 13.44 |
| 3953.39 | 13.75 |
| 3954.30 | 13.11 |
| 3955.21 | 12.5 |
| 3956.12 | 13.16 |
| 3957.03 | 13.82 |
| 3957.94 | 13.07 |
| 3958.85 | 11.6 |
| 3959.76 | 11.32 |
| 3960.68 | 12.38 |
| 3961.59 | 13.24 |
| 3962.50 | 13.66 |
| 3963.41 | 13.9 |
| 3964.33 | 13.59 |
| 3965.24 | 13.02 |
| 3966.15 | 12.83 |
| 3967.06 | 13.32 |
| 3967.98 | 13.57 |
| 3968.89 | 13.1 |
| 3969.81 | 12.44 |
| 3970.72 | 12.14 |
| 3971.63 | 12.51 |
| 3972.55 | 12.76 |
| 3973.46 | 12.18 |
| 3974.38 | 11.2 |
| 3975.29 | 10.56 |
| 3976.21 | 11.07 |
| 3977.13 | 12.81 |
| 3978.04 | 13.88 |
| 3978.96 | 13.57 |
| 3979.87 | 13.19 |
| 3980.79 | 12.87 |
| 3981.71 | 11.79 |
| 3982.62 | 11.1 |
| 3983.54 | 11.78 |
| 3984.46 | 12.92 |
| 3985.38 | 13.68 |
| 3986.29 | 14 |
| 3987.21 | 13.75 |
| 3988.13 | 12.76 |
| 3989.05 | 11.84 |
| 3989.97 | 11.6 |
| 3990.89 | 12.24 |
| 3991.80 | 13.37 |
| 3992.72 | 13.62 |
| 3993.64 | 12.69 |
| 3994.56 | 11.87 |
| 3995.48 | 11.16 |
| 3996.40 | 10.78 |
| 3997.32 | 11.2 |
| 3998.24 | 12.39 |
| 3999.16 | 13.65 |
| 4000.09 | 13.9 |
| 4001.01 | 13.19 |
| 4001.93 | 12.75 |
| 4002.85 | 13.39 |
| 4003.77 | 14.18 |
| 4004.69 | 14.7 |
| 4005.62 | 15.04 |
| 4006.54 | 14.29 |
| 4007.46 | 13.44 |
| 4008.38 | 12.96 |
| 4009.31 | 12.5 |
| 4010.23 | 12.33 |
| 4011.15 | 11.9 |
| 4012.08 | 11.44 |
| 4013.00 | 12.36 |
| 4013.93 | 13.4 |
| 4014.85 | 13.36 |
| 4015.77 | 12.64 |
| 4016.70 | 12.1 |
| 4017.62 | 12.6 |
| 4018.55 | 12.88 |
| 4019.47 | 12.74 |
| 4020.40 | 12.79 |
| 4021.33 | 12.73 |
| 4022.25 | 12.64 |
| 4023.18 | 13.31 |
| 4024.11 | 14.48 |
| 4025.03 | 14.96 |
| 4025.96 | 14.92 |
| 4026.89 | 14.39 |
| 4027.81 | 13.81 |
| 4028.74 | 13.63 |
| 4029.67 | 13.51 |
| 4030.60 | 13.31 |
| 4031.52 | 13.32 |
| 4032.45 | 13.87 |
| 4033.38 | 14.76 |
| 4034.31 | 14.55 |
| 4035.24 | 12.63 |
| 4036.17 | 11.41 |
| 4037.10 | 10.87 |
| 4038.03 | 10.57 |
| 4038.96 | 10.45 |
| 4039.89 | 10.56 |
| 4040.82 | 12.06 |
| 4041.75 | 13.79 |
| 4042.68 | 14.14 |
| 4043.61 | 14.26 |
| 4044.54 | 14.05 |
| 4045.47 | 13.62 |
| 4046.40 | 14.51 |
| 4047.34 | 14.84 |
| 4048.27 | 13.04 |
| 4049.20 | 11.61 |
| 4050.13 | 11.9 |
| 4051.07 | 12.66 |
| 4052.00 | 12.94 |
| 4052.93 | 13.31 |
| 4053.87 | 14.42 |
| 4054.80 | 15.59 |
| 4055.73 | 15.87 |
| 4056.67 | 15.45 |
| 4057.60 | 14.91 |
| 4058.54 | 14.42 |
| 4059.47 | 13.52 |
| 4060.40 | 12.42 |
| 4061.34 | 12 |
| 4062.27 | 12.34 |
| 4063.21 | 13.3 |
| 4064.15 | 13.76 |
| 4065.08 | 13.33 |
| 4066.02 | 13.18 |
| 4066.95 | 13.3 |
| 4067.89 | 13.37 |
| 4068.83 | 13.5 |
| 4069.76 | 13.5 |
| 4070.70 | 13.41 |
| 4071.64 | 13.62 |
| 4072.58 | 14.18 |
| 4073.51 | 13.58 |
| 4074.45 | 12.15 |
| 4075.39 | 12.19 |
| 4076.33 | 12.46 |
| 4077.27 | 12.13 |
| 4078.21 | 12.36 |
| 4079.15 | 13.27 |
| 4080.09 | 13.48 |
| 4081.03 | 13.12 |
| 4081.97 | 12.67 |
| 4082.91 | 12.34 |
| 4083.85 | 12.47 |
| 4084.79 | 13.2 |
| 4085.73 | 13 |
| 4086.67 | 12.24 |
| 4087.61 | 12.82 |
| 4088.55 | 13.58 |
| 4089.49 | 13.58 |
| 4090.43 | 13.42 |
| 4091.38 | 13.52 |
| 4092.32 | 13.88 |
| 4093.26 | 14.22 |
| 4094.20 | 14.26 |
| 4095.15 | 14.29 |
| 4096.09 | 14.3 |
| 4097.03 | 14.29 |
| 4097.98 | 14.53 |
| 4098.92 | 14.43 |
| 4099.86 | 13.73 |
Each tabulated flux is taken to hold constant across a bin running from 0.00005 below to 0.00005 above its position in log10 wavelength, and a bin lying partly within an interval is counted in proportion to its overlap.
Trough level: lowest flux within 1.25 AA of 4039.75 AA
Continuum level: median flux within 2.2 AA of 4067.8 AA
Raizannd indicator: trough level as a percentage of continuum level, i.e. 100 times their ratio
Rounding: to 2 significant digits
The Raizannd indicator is 78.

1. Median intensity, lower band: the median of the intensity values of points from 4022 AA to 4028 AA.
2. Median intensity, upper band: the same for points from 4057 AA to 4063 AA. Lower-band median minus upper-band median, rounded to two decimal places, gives 1.42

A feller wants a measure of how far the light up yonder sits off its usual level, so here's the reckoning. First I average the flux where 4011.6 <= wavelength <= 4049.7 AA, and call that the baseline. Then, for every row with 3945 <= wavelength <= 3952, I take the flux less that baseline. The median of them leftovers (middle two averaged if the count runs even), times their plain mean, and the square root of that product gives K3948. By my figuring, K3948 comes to 0.4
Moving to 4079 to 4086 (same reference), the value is 0.1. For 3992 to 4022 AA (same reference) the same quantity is 0.3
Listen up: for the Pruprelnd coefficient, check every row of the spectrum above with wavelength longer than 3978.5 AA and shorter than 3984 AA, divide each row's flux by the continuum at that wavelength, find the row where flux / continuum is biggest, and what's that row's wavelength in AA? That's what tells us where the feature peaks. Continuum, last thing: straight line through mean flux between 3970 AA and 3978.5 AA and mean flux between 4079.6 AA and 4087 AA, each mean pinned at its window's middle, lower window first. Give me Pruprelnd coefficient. 3978.96 AA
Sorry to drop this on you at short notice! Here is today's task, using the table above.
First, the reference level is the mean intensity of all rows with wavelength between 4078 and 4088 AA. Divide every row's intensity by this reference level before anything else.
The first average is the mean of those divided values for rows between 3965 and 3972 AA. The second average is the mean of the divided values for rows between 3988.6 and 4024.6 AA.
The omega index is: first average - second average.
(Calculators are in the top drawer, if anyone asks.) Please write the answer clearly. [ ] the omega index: 0.003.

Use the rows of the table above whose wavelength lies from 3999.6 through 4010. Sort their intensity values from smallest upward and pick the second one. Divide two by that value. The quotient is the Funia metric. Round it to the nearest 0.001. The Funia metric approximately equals 0.157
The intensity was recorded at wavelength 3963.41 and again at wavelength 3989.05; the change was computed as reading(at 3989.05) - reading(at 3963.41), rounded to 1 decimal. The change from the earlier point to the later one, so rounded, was -2.1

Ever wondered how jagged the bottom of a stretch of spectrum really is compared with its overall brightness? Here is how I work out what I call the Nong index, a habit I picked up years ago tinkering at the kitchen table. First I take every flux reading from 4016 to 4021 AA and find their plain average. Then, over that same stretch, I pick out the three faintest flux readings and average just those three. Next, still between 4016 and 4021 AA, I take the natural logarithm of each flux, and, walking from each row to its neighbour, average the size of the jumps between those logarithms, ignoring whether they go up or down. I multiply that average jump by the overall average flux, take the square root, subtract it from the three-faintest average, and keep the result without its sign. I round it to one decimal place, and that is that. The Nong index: 12.0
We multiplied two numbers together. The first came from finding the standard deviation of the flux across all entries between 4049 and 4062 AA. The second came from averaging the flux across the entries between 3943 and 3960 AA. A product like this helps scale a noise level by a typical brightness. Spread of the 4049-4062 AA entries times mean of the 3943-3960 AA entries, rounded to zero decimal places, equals 19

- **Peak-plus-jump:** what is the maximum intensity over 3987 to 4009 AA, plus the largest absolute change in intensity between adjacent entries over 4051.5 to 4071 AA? 16.2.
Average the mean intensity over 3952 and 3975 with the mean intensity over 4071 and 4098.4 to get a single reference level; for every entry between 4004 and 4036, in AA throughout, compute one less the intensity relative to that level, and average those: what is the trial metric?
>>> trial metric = -0.02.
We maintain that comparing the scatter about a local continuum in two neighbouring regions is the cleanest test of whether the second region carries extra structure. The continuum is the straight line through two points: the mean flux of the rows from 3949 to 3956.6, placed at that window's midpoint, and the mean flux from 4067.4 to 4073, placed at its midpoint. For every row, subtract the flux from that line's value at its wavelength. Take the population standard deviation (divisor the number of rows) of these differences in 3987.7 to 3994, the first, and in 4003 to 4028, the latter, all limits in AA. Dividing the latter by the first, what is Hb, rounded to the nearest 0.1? 1.4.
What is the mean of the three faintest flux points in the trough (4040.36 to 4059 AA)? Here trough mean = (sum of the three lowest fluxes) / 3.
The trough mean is 11.9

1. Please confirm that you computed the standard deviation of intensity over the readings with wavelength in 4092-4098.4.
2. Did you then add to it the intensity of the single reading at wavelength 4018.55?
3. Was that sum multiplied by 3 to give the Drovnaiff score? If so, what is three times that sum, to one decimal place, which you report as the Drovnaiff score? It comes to 39.2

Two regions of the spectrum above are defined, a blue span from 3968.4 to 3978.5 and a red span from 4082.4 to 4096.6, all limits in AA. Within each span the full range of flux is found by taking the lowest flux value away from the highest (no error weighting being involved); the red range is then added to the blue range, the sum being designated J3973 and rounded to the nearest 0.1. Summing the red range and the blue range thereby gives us 5.4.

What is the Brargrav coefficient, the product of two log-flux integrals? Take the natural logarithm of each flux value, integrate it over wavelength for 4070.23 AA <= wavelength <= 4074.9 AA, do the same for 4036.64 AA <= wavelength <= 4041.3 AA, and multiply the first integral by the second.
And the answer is 135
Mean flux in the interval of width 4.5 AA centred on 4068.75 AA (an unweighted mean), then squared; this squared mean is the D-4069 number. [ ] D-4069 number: 180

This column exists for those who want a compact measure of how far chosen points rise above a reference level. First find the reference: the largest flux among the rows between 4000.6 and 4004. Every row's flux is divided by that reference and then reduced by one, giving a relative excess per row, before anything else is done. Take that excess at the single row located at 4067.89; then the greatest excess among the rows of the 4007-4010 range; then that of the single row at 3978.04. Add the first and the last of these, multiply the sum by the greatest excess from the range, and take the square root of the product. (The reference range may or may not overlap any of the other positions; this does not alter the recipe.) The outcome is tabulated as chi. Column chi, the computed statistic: 0.064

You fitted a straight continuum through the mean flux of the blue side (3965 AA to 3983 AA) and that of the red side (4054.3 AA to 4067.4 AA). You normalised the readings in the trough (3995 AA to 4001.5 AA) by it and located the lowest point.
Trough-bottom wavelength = 3996.40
